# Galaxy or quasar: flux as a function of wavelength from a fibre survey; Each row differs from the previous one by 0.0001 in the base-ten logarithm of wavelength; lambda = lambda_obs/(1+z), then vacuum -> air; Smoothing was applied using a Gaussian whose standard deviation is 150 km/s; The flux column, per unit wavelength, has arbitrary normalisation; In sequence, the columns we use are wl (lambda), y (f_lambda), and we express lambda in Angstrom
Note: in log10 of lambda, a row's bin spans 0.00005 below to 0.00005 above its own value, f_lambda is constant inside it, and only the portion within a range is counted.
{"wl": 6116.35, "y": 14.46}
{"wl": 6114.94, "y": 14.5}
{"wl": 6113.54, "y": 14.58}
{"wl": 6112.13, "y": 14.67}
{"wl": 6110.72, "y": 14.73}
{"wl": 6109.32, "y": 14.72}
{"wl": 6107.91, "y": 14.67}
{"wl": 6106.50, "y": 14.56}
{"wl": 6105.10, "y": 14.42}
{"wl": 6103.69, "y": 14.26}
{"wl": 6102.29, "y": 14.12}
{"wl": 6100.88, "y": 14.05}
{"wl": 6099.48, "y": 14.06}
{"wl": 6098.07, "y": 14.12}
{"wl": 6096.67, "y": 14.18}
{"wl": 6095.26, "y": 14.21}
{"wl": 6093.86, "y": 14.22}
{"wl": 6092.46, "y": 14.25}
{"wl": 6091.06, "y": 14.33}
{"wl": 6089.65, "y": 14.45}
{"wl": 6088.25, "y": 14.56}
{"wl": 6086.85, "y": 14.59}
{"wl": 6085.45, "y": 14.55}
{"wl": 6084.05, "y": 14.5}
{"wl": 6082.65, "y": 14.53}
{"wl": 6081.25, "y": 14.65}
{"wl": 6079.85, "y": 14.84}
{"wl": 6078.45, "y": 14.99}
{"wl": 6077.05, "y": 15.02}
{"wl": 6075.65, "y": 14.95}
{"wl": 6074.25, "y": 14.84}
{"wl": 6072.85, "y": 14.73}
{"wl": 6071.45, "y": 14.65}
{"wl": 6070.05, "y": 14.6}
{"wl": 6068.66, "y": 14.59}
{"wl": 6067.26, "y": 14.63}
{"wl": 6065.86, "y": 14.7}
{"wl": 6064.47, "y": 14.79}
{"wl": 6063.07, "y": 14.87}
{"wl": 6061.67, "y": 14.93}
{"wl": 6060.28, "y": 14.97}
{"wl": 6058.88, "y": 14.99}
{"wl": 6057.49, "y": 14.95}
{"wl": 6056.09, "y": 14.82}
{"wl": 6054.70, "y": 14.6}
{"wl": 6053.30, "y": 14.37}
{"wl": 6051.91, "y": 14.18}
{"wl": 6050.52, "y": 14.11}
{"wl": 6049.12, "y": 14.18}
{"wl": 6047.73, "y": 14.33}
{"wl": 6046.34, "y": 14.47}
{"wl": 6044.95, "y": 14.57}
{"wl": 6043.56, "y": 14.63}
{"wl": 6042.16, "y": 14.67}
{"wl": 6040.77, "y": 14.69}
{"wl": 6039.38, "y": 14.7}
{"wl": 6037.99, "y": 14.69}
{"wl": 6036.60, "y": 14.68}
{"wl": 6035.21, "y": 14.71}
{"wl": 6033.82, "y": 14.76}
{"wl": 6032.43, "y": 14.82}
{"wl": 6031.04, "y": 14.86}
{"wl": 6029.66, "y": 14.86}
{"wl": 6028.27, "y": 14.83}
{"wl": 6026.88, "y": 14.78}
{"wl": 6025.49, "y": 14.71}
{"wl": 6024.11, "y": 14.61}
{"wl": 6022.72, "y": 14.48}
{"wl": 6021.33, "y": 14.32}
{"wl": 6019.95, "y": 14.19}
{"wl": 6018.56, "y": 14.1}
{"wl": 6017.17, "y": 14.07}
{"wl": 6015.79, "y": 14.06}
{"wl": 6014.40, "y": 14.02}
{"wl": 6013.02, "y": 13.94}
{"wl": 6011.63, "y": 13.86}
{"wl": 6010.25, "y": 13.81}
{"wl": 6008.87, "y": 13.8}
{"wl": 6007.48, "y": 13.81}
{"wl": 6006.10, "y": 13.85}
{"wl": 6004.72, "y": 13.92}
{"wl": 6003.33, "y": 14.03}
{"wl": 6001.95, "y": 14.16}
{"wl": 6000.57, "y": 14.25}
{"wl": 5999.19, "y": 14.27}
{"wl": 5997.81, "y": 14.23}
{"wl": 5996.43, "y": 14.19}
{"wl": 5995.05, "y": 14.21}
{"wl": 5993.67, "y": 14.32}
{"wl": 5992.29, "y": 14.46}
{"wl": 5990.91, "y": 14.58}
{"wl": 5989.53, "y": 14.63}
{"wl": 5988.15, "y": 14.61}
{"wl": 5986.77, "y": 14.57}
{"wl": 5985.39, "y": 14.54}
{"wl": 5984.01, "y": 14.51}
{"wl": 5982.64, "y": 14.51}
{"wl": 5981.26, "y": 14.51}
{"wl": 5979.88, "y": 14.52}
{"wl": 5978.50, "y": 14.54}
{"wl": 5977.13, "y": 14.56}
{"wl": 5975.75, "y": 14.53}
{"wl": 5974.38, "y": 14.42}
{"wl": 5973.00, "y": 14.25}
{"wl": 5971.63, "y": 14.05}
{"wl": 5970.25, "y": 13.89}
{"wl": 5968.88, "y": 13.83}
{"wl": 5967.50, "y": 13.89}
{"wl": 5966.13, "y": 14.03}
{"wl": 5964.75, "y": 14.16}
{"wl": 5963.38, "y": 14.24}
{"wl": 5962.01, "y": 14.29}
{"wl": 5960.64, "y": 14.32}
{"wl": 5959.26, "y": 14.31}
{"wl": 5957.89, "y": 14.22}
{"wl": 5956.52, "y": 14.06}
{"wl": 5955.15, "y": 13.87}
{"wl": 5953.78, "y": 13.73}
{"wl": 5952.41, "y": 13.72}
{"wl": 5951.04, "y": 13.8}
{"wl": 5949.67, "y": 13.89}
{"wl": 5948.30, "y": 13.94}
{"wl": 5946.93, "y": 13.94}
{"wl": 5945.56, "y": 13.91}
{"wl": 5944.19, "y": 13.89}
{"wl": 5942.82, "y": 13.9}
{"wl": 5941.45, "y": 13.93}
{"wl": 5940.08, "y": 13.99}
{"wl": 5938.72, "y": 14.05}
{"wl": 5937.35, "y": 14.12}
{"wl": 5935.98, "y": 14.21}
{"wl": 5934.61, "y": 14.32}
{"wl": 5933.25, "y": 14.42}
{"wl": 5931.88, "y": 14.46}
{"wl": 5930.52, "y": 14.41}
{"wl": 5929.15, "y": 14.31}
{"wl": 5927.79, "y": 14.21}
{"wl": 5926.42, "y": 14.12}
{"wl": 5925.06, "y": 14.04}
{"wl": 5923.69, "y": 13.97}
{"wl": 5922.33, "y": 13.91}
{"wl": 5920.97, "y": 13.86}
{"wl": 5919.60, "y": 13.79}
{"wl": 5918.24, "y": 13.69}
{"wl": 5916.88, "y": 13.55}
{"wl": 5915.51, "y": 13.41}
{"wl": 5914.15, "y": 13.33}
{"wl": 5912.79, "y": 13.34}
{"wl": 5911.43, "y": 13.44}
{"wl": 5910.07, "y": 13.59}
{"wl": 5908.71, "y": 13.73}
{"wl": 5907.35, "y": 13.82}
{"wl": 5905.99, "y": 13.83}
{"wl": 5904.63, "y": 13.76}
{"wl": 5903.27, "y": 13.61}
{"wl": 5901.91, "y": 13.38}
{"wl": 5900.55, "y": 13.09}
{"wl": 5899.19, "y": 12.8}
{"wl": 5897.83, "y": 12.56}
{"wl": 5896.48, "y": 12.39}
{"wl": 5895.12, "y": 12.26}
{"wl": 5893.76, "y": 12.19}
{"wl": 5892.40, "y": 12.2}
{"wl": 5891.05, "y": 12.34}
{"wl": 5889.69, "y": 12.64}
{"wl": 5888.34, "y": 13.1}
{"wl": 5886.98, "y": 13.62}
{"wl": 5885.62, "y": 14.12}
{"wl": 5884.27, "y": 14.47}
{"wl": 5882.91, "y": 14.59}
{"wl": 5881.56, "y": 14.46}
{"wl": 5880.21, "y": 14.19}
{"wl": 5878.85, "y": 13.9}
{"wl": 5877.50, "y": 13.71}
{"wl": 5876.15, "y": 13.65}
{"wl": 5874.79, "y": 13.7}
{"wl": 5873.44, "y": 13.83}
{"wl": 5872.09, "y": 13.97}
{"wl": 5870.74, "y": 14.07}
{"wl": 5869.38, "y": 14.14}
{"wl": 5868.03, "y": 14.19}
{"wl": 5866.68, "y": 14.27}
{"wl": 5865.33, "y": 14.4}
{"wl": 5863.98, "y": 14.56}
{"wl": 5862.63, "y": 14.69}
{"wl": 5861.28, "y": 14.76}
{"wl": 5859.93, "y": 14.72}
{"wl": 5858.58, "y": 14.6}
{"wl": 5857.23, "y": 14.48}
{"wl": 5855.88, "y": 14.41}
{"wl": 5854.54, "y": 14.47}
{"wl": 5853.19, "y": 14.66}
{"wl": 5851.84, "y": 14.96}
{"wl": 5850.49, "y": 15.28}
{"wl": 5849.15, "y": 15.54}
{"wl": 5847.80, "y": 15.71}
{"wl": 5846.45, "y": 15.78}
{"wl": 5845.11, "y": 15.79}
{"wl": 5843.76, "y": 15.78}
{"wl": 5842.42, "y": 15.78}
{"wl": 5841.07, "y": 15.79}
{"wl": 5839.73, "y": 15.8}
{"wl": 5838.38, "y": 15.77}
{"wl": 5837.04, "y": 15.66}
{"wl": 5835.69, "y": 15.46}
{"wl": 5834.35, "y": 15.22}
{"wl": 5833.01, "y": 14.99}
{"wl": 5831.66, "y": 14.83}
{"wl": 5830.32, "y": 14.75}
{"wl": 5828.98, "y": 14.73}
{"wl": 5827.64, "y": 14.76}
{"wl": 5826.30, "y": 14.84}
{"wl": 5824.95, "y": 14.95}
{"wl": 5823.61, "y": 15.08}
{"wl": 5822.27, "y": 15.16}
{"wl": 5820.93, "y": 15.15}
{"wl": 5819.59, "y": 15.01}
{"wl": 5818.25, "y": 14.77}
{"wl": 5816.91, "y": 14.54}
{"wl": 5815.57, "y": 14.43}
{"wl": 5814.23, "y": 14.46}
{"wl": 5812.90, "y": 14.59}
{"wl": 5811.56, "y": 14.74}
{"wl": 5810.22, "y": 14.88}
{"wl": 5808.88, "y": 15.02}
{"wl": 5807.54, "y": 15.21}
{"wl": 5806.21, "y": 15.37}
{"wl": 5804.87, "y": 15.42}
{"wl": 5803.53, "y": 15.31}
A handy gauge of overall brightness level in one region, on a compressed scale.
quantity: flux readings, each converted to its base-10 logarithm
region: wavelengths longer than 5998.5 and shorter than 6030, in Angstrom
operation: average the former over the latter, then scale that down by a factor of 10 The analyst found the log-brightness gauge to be 0.115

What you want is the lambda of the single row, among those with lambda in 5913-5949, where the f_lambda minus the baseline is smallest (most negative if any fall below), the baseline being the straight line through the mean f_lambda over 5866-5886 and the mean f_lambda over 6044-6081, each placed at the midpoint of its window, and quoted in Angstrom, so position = 5914.15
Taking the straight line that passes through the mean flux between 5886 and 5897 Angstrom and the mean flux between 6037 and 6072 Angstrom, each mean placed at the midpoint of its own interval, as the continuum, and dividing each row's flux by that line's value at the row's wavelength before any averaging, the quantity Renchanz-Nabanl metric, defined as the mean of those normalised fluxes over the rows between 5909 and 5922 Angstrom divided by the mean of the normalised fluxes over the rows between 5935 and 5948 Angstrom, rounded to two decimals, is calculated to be 0.99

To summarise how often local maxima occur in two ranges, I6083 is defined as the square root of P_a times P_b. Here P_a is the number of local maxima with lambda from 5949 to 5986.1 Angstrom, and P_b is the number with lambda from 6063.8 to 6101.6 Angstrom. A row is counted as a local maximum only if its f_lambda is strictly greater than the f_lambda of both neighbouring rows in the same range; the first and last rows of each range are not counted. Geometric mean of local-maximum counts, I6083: 2.0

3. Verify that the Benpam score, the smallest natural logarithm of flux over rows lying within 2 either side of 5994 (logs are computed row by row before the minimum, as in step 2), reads 2.65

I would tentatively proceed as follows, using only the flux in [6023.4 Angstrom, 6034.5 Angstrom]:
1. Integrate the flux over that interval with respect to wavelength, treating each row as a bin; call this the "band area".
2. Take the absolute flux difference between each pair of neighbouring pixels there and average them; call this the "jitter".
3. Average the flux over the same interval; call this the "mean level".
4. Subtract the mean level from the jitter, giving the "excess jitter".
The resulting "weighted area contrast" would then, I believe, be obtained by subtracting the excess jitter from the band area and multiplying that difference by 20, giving 3577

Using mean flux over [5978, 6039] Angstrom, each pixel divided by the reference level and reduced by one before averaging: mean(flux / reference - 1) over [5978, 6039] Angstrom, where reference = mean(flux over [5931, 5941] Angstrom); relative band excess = 0.010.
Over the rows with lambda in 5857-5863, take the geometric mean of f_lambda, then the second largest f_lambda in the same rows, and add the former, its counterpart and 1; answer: 30.4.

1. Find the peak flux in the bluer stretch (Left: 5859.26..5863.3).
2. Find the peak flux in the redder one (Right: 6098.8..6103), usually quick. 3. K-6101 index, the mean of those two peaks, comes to 14.44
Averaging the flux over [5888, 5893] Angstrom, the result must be 12.6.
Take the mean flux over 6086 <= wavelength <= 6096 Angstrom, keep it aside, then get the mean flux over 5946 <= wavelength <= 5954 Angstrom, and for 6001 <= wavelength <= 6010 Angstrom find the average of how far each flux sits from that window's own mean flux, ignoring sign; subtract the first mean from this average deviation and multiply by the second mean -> -197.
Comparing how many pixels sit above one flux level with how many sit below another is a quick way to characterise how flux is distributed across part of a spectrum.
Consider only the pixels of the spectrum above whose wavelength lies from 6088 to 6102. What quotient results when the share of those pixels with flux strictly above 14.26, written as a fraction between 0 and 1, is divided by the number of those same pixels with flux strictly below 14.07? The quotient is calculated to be 0.15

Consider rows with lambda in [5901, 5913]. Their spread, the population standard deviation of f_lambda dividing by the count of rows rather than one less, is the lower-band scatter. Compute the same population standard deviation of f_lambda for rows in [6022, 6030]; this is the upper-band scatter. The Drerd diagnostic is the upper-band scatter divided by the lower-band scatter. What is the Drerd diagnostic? 0.74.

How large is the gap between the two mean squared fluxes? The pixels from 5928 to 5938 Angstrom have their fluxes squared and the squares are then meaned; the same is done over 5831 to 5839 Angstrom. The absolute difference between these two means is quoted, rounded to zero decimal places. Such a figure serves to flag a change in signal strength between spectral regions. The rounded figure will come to 30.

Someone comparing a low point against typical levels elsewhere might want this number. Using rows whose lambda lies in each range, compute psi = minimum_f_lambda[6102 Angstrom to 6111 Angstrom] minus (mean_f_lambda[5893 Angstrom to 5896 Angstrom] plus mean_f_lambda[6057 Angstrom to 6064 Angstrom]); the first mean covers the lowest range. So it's -13.0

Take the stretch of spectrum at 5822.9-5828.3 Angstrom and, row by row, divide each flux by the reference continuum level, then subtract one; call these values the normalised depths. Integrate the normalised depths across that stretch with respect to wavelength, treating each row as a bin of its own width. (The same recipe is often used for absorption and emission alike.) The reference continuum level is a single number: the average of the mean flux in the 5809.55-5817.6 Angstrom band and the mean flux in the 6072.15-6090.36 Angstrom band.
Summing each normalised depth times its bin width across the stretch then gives 0.09 Angstrom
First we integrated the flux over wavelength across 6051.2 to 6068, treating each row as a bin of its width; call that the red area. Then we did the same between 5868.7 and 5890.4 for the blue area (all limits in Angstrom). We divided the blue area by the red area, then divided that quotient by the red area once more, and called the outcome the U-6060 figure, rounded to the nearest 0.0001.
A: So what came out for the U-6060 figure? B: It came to 0.0049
